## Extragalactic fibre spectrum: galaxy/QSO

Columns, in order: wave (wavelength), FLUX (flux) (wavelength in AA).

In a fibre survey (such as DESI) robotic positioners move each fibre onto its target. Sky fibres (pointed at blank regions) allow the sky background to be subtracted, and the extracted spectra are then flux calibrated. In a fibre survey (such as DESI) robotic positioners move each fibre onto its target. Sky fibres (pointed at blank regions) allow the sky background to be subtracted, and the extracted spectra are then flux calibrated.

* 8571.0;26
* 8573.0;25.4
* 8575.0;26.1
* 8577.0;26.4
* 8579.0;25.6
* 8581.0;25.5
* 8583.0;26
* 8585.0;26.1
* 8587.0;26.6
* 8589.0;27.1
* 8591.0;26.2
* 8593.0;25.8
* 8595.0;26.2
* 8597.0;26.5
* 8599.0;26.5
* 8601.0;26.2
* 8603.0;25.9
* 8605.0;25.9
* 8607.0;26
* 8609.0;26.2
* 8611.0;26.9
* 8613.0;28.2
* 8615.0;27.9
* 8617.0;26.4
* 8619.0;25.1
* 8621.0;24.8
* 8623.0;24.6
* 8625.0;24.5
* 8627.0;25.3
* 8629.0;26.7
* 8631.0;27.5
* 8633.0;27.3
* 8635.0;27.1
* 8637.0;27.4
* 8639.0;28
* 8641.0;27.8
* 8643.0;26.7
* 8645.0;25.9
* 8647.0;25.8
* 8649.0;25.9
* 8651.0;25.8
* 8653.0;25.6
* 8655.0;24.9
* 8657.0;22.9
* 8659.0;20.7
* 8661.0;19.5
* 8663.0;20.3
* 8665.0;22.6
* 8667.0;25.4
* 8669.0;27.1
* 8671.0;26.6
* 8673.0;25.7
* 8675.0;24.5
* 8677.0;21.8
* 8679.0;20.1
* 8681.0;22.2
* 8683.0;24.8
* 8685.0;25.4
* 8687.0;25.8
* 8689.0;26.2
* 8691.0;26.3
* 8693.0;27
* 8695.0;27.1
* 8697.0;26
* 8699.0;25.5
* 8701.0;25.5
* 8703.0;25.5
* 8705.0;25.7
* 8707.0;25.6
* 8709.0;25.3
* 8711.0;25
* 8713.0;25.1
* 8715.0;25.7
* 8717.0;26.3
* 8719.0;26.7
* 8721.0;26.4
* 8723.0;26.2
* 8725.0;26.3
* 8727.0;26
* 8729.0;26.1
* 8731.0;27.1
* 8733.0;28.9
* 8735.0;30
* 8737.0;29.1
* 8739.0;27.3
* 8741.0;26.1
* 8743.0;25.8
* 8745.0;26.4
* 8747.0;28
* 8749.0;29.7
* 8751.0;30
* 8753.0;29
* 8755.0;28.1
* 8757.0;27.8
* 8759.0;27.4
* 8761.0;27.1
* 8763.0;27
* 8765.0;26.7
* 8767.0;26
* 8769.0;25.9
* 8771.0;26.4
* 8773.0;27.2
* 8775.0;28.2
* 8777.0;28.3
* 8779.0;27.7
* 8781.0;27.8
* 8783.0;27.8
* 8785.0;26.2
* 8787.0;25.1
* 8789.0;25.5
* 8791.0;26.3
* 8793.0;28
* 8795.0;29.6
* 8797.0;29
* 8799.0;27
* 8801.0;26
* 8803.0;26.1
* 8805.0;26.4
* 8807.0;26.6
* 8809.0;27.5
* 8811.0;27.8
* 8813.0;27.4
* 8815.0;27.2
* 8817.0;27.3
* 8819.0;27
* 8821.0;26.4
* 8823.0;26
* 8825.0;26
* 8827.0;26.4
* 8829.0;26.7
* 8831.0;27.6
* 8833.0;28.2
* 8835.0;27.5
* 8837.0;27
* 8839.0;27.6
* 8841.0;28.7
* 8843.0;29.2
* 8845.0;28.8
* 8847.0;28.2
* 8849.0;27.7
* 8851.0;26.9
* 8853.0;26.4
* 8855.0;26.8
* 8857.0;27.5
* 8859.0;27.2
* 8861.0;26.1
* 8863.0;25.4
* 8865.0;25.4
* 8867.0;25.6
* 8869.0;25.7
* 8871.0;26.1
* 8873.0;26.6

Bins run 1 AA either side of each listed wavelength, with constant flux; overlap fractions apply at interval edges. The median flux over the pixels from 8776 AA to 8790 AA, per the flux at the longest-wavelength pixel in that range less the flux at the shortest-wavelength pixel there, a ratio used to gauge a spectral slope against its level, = -10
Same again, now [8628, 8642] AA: 25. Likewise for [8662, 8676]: 6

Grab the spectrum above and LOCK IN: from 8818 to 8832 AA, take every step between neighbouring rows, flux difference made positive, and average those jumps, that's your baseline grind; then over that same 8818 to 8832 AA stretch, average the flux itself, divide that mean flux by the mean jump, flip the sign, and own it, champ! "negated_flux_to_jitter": -61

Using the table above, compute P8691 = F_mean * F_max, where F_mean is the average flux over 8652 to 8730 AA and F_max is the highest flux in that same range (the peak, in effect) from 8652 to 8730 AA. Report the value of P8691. 675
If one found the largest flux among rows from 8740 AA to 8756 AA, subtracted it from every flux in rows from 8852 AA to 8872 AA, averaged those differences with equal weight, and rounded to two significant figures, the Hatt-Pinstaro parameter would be -3.8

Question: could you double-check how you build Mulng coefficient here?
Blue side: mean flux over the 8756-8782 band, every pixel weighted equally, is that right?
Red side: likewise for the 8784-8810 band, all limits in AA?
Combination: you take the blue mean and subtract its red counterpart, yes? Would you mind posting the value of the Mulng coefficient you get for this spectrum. 0.3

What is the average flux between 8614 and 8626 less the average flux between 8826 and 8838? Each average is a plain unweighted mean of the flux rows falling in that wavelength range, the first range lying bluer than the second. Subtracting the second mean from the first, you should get -1.7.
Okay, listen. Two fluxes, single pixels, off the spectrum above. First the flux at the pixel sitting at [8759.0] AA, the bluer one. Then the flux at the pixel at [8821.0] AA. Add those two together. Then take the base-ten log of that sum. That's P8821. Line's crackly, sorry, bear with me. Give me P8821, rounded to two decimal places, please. 1.73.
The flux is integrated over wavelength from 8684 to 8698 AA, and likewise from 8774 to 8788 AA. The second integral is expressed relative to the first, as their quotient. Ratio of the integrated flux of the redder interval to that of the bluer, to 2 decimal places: 1.04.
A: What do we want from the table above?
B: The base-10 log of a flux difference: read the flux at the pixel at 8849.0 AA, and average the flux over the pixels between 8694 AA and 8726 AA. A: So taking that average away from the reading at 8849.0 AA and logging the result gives 0.26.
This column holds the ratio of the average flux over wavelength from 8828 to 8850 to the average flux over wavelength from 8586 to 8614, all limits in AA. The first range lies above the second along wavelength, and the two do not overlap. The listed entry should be 1.06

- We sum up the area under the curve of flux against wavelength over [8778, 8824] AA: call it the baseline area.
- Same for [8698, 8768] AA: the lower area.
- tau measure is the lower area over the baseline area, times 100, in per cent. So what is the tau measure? 151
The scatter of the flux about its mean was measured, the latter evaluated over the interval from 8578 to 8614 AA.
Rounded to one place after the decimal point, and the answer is 0.6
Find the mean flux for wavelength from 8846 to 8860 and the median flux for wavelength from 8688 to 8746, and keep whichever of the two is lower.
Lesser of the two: 26.2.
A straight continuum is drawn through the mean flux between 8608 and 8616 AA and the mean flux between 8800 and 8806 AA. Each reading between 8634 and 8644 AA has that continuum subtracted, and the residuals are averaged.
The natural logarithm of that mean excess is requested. -1.3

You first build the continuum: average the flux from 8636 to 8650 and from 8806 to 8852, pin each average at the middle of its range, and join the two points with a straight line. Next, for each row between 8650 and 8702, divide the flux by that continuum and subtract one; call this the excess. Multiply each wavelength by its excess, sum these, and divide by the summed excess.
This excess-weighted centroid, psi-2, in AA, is 8670.7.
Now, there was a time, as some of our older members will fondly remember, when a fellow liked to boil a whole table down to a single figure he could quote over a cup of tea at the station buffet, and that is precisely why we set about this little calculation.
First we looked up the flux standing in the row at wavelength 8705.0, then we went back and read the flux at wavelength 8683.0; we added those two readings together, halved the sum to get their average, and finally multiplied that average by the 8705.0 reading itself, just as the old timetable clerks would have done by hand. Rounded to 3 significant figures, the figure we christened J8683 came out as 649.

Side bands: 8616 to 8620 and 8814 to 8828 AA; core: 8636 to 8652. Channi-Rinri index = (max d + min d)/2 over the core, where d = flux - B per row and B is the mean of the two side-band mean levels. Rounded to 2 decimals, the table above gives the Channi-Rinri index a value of 0.72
